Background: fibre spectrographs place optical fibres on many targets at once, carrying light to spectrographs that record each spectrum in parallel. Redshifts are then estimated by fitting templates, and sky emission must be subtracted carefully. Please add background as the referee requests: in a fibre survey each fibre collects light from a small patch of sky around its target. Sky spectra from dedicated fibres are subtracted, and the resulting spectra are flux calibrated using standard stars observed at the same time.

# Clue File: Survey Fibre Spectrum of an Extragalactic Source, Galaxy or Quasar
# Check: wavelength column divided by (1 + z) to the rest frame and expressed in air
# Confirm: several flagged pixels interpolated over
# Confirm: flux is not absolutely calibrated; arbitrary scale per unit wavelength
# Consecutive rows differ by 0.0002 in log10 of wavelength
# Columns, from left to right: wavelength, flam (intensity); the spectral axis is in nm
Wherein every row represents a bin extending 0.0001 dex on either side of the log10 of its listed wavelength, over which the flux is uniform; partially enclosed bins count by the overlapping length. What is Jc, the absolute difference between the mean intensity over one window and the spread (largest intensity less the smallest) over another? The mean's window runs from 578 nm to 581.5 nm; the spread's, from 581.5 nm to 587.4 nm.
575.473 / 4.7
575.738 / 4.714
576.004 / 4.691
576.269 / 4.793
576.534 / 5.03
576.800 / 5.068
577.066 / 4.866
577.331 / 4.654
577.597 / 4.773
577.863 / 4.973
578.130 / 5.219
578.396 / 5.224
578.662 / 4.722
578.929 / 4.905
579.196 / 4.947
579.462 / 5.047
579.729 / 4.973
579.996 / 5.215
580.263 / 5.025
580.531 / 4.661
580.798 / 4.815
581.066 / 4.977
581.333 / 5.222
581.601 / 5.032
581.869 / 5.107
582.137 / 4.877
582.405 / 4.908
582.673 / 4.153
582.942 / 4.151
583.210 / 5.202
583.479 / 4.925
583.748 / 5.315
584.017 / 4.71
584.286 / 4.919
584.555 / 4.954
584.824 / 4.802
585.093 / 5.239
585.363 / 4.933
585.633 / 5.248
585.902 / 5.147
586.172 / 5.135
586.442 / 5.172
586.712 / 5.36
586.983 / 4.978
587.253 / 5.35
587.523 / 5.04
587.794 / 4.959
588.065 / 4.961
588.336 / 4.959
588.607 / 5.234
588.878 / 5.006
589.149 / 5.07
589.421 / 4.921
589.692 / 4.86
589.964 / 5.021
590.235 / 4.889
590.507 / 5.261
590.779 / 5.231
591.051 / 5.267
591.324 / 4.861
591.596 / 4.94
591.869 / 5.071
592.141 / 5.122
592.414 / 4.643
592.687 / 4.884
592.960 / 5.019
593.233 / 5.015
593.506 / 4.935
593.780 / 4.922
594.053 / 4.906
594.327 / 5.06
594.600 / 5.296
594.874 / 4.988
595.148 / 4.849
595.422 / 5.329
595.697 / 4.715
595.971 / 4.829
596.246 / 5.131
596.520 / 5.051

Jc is 3.79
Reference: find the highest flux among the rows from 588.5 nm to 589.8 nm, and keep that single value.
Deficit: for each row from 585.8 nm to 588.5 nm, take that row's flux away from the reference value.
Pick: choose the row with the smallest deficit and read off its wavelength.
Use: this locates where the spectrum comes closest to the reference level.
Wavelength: 586.712 nm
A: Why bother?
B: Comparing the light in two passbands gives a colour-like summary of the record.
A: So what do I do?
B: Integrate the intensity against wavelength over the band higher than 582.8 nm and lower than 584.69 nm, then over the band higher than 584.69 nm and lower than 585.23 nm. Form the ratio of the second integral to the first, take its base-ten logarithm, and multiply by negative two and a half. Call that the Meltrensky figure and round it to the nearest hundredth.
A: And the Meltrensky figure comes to 1.33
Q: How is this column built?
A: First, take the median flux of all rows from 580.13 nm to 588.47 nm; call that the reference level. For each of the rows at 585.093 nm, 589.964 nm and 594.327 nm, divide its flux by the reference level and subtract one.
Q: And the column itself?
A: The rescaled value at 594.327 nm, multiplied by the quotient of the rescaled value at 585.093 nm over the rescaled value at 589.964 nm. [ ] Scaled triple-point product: 0.099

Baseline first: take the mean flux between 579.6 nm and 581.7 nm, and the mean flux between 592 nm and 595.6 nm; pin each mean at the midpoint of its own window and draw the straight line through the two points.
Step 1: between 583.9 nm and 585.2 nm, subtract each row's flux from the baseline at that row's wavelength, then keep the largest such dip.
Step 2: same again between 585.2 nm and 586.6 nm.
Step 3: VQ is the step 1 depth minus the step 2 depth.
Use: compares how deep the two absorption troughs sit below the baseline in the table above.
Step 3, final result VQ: 0.22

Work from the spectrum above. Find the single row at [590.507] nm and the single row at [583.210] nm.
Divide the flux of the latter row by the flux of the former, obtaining 0.99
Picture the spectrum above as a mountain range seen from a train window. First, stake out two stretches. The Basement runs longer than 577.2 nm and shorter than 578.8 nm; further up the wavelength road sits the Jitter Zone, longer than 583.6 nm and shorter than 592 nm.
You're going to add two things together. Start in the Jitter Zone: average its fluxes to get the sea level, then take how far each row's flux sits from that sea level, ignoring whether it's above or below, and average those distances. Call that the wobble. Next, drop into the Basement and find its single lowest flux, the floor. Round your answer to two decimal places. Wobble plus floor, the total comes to 4.80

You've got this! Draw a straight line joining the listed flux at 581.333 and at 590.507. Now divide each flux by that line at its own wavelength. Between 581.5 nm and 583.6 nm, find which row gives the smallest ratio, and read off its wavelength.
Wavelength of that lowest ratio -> 582.942 nm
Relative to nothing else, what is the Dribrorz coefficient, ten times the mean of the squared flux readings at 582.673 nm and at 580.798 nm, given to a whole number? 202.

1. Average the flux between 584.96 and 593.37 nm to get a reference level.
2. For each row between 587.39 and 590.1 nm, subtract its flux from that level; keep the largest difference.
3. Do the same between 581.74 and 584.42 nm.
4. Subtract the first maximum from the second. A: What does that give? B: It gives 0.7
